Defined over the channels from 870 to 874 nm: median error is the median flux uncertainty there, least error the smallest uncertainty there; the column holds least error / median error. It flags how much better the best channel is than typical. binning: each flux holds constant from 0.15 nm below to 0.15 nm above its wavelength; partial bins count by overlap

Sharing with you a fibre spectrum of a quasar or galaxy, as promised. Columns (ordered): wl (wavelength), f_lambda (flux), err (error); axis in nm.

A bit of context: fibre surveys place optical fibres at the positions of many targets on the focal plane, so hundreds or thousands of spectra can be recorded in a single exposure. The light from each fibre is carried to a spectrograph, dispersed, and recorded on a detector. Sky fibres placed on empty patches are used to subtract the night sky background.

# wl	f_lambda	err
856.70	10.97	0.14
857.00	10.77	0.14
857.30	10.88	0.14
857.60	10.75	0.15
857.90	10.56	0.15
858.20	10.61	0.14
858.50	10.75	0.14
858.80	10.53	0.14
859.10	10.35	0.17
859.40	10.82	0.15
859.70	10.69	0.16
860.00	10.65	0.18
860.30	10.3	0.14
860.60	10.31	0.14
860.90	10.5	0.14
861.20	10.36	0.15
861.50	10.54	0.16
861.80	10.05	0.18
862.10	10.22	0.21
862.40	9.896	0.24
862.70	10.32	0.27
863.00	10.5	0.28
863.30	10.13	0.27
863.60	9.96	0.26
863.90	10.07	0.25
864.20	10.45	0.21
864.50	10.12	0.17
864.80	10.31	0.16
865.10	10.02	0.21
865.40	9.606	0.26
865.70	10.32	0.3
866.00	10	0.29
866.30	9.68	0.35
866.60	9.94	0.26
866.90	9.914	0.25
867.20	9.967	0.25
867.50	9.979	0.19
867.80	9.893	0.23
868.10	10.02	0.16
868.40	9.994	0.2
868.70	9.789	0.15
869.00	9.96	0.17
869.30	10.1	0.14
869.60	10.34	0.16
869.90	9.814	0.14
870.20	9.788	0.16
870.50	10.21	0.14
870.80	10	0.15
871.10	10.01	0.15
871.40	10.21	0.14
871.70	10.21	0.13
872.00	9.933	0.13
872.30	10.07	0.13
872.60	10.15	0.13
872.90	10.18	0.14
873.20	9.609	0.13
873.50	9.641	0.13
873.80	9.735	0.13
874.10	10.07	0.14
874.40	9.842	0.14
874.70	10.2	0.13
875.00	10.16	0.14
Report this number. 1.00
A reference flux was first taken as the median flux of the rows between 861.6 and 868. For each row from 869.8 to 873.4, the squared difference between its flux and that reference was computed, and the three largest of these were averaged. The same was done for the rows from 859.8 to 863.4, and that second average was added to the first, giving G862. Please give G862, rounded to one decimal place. 0.4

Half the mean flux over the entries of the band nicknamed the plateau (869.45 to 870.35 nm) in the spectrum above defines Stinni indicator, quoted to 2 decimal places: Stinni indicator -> 4.99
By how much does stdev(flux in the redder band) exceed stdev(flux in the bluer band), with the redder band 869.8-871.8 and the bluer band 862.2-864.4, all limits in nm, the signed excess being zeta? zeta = -0.05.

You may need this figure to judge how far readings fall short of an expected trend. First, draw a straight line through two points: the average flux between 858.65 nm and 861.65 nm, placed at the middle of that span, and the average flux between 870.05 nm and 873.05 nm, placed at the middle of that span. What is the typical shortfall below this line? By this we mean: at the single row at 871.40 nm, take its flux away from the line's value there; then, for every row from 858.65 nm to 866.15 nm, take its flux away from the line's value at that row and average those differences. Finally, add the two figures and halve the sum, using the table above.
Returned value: 0.01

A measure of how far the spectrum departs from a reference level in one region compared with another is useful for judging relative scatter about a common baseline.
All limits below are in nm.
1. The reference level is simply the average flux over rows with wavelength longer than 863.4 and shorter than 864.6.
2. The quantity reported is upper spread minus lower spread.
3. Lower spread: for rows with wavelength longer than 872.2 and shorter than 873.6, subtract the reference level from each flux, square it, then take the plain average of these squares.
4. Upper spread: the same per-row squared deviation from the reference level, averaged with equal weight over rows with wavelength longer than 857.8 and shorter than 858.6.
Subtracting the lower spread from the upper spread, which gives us 0.13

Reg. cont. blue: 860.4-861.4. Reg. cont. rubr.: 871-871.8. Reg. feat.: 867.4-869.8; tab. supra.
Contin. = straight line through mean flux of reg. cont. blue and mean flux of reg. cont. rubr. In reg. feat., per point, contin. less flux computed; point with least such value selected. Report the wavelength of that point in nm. 869.60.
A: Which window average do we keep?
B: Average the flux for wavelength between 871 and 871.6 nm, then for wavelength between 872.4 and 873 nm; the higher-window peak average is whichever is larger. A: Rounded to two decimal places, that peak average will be 10.16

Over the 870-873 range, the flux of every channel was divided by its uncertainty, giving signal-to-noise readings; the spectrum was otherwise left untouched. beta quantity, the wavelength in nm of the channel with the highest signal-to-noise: 871.70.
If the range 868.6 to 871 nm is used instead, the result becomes 870.50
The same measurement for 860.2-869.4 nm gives 860.90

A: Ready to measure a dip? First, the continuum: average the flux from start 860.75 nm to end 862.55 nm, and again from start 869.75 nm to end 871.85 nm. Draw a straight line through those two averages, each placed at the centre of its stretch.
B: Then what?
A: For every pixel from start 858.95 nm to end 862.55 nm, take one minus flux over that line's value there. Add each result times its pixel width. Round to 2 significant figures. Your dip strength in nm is -0.037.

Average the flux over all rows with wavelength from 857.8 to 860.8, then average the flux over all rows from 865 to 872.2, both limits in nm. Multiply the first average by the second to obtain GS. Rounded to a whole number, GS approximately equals 105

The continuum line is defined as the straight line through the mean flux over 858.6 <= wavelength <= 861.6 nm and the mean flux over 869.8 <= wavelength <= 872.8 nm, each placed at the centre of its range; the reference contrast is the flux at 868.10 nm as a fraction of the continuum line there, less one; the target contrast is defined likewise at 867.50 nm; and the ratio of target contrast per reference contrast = 1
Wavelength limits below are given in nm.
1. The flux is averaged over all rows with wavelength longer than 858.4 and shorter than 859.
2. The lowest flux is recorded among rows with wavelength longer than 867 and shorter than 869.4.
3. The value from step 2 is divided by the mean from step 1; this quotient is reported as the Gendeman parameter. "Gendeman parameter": 0.92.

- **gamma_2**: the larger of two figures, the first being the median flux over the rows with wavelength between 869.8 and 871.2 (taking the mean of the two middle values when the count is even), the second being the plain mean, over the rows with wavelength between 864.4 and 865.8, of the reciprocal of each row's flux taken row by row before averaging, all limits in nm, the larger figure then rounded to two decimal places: 10.00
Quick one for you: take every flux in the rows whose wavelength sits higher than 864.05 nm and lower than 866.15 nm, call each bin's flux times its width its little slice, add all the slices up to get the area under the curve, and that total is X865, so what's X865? 21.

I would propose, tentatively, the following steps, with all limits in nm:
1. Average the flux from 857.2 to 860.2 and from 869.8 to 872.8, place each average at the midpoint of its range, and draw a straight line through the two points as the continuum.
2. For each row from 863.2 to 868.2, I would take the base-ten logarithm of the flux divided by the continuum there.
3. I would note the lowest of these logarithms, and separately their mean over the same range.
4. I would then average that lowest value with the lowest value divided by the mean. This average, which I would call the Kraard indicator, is 1.24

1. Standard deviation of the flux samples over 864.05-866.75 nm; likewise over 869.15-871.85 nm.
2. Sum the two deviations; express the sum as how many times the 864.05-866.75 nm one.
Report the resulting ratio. 1.66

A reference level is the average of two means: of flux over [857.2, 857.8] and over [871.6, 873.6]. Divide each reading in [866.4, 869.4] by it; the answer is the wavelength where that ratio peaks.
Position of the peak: 869.30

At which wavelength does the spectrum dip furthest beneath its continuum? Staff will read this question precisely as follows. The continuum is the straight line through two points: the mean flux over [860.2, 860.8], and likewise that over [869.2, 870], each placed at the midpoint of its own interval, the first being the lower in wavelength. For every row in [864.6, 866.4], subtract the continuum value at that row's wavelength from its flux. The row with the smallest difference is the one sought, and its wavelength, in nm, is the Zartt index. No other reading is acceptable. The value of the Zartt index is 865.40 nm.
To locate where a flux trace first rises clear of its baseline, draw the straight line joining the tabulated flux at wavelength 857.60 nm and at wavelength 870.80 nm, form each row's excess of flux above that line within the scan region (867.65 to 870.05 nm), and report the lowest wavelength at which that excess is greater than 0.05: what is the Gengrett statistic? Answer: 869.60 nm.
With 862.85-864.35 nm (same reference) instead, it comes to 863.00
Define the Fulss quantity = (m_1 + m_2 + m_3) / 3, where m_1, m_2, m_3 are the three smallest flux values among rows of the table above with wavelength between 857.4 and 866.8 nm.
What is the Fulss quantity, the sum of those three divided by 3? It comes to 9.7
